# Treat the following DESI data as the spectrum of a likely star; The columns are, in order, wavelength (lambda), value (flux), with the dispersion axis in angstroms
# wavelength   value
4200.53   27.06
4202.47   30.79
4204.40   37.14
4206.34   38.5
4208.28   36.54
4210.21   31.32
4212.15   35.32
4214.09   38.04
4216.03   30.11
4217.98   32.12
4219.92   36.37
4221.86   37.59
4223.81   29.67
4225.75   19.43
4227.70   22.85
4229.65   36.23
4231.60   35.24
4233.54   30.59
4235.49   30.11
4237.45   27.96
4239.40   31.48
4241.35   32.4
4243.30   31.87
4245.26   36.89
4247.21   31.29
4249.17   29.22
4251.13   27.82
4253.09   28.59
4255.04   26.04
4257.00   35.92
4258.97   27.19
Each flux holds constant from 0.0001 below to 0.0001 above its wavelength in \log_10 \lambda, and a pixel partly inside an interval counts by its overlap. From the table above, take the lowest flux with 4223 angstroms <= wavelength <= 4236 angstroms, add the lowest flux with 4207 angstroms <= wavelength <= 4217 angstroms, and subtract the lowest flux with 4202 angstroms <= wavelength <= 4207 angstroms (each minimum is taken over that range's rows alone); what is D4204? 19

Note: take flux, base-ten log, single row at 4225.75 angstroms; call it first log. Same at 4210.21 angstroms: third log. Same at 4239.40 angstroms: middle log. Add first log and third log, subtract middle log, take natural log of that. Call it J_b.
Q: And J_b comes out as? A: 0.25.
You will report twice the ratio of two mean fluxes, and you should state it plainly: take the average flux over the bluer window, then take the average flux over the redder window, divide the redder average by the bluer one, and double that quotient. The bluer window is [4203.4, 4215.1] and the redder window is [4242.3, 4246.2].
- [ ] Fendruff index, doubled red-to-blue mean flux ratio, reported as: 1.90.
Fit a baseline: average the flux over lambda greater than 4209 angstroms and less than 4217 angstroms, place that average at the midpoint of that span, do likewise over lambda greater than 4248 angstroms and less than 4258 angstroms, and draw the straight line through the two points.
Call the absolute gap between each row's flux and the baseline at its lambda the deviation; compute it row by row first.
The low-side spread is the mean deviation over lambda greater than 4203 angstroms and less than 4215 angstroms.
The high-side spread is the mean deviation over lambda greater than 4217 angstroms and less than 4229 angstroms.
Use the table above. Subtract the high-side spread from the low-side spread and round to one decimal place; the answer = -2.8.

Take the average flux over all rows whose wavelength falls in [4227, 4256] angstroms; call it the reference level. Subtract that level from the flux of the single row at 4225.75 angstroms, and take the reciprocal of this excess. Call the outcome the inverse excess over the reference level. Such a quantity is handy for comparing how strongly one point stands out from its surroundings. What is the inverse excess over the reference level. -0.1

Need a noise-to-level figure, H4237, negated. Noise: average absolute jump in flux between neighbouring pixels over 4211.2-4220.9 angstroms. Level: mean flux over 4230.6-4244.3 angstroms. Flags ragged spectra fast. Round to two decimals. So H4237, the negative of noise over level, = -0.13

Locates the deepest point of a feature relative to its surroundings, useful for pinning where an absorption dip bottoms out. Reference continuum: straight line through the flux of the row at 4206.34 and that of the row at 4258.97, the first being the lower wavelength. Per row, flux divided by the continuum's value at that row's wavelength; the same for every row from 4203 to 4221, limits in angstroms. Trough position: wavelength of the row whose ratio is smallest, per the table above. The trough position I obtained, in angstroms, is 4216.03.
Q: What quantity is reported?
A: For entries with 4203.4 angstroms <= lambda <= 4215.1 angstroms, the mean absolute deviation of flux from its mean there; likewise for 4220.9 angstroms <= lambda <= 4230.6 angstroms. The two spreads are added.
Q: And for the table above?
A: 8.3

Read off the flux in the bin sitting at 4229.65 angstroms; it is 36.23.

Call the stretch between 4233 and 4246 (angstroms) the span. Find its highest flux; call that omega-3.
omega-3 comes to 36.89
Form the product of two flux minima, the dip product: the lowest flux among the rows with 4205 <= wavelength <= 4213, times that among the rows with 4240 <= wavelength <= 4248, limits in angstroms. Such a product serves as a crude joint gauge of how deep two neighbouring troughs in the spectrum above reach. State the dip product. 980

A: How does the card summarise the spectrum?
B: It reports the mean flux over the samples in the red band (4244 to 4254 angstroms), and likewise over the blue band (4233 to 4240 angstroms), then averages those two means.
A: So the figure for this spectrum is 30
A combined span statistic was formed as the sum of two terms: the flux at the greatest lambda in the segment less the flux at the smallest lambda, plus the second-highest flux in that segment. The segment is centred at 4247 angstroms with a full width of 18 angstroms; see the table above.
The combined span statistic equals 27.0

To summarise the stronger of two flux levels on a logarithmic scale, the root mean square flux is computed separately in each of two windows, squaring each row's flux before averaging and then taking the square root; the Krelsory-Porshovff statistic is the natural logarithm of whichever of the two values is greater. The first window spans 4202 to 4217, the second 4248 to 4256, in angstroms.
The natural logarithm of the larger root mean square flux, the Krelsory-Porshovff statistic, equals 3.55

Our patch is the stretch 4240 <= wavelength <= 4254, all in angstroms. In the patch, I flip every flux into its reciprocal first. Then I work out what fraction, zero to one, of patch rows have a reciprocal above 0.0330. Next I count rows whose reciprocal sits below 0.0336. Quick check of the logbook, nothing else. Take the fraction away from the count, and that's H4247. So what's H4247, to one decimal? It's 3.6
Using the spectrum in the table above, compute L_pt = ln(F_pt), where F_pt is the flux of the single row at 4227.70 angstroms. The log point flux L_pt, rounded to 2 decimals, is 3.13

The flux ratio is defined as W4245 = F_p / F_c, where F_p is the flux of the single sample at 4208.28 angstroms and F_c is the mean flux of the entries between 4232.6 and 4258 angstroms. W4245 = 1.19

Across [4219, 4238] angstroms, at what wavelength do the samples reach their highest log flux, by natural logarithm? 4221.86 angstroms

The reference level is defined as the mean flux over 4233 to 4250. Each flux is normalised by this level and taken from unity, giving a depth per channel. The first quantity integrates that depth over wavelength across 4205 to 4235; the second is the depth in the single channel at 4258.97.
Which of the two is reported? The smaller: -1.3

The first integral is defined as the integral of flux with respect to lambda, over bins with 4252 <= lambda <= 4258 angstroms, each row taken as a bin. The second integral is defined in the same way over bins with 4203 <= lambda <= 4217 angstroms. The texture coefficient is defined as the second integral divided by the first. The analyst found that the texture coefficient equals 2.7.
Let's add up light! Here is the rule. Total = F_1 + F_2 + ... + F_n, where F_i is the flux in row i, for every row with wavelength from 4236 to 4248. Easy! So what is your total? 192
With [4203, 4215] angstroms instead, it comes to 217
